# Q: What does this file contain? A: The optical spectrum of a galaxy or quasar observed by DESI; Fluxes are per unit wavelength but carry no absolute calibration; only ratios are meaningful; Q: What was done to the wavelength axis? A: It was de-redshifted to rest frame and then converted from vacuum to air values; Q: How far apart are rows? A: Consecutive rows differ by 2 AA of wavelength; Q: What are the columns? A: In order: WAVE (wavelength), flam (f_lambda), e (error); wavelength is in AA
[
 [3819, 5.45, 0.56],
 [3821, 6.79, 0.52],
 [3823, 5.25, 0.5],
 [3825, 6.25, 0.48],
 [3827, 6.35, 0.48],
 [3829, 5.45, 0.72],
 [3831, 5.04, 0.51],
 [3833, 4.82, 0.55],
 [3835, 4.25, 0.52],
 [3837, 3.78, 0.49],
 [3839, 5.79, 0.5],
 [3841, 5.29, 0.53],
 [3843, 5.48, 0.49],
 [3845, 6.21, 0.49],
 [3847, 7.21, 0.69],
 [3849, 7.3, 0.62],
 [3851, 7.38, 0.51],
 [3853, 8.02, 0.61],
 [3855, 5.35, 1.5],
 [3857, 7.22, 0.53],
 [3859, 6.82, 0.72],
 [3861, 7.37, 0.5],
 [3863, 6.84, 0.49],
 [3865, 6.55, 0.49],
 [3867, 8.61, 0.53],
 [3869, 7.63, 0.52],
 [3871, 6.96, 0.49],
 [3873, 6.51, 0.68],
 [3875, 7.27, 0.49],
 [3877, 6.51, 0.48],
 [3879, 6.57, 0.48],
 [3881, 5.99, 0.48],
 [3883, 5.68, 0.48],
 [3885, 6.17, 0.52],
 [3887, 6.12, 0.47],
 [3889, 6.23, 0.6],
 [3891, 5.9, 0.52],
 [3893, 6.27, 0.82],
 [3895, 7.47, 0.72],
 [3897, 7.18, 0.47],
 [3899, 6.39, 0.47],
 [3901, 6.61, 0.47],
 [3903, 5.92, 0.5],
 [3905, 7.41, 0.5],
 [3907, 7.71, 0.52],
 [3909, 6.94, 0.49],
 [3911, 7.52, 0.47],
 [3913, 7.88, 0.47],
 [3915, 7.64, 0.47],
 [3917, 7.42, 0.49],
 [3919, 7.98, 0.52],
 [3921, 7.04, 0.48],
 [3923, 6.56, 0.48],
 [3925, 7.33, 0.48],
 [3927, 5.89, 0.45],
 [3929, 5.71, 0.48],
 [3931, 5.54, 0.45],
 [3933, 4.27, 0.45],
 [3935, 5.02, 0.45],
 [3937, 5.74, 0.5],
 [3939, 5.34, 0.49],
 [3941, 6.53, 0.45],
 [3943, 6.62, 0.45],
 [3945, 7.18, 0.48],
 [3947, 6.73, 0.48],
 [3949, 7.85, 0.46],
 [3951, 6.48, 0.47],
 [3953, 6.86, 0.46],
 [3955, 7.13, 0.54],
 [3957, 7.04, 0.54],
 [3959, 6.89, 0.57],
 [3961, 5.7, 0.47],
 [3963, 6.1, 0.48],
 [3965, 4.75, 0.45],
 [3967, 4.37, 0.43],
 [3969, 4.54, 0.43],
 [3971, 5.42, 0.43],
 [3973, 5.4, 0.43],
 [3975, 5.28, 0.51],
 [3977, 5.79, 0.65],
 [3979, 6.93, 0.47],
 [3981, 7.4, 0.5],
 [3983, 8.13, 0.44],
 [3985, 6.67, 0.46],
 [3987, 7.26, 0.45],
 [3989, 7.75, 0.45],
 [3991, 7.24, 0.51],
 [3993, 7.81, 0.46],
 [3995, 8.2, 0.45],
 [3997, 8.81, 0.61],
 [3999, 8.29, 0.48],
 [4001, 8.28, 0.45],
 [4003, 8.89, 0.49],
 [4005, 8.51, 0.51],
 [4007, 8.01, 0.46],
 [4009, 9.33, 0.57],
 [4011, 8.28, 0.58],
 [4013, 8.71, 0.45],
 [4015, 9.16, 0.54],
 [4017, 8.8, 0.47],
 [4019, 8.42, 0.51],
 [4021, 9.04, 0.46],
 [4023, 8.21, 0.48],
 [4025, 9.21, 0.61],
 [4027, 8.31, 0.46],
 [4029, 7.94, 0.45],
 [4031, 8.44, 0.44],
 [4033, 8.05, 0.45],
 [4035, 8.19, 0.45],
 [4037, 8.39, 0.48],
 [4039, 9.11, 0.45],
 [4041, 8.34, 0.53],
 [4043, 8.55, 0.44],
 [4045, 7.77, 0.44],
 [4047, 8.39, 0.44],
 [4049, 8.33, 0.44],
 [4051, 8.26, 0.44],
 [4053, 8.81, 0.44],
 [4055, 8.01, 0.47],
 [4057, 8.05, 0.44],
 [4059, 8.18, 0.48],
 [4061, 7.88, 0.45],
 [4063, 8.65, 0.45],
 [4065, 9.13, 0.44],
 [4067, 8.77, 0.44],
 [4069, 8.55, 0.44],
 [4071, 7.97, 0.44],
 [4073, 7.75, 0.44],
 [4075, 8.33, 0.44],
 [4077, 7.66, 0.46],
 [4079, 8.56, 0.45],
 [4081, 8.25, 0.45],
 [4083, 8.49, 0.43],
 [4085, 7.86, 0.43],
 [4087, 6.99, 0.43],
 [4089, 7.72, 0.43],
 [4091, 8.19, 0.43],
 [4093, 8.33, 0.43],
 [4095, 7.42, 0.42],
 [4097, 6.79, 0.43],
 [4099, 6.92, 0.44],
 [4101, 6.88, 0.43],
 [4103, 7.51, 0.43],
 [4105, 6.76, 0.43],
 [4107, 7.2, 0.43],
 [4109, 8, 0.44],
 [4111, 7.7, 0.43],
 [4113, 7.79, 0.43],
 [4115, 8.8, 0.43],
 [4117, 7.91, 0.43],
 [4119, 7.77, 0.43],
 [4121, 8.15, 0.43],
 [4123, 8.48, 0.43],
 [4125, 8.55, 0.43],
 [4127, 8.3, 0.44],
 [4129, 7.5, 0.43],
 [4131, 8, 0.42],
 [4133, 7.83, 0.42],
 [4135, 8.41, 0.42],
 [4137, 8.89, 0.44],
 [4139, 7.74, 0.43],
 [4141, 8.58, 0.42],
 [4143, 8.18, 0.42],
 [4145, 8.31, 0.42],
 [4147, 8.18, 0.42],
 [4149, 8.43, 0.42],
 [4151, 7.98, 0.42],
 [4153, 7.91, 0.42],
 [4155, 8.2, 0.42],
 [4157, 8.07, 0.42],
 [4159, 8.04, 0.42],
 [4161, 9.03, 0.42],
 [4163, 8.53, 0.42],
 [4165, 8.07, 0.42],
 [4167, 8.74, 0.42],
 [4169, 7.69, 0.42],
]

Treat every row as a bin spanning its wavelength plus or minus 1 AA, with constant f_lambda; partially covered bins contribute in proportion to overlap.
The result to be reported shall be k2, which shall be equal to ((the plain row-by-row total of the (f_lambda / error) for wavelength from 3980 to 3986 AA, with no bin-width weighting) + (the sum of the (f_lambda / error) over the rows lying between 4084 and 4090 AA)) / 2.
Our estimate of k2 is 50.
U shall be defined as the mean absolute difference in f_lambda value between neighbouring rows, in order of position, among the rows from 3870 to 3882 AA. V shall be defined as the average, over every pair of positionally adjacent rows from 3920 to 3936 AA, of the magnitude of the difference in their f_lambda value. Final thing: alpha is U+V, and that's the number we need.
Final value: 1.24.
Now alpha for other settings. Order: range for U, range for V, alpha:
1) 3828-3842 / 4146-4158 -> 0.93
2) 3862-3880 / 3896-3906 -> 1.55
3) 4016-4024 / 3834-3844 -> 1.40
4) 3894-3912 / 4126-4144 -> 1.26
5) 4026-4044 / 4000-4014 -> 1.13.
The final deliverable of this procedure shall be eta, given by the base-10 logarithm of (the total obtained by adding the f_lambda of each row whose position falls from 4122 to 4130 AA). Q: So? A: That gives 1.52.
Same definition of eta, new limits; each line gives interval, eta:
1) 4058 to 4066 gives 1.53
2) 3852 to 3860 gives 1.44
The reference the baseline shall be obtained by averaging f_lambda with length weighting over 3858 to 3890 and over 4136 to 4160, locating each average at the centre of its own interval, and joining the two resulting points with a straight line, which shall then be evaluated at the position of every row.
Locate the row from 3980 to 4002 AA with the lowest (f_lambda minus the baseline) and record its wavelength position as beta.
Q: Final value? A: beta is 3985 AA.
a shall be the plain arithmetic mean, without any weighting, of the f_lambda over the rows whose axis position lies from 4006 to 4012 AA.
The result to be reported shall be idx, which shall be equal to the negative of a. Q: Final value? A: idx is -8.54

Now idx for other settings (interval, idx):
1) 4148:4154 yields -8.11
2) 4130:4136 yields -8.08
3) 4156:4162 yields -8.38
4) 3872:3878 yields -6.76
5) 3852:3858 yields -6.86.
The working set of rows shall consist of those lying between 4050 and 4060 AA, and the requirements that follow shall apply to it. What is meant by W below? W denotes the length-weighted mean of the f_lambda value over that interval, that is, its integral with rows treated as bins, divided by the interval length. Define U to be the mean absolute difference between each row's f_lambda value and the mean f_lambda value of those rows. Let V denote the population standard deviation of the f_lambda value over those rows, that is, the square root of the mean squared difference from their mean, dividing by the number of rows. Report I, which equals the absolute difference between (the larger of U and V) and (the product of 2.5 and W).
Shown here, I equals 20.4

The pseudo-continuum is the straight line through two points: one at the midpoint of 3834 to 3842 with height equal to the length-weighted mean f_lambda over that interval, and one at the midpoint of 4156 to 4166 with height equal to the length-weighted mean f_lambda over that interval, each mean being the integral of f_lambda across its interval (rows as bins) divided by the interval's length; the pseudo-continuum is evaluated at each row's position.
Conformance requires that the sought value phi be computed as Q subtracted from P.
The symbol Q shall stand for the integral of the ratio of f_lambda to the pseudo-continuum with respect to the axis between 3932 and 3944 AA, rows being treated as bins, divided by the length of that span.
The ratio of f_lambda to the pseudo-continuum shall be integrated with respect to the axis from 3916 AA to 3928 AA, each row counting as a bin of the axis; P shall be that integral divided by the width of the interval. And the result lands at 0.28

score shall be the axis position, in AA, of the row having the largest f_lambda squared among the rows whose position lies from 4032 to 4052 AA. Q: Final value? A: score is 4039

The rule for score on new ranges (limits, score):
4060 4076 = 4065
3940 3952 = 3949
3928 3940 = 3937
